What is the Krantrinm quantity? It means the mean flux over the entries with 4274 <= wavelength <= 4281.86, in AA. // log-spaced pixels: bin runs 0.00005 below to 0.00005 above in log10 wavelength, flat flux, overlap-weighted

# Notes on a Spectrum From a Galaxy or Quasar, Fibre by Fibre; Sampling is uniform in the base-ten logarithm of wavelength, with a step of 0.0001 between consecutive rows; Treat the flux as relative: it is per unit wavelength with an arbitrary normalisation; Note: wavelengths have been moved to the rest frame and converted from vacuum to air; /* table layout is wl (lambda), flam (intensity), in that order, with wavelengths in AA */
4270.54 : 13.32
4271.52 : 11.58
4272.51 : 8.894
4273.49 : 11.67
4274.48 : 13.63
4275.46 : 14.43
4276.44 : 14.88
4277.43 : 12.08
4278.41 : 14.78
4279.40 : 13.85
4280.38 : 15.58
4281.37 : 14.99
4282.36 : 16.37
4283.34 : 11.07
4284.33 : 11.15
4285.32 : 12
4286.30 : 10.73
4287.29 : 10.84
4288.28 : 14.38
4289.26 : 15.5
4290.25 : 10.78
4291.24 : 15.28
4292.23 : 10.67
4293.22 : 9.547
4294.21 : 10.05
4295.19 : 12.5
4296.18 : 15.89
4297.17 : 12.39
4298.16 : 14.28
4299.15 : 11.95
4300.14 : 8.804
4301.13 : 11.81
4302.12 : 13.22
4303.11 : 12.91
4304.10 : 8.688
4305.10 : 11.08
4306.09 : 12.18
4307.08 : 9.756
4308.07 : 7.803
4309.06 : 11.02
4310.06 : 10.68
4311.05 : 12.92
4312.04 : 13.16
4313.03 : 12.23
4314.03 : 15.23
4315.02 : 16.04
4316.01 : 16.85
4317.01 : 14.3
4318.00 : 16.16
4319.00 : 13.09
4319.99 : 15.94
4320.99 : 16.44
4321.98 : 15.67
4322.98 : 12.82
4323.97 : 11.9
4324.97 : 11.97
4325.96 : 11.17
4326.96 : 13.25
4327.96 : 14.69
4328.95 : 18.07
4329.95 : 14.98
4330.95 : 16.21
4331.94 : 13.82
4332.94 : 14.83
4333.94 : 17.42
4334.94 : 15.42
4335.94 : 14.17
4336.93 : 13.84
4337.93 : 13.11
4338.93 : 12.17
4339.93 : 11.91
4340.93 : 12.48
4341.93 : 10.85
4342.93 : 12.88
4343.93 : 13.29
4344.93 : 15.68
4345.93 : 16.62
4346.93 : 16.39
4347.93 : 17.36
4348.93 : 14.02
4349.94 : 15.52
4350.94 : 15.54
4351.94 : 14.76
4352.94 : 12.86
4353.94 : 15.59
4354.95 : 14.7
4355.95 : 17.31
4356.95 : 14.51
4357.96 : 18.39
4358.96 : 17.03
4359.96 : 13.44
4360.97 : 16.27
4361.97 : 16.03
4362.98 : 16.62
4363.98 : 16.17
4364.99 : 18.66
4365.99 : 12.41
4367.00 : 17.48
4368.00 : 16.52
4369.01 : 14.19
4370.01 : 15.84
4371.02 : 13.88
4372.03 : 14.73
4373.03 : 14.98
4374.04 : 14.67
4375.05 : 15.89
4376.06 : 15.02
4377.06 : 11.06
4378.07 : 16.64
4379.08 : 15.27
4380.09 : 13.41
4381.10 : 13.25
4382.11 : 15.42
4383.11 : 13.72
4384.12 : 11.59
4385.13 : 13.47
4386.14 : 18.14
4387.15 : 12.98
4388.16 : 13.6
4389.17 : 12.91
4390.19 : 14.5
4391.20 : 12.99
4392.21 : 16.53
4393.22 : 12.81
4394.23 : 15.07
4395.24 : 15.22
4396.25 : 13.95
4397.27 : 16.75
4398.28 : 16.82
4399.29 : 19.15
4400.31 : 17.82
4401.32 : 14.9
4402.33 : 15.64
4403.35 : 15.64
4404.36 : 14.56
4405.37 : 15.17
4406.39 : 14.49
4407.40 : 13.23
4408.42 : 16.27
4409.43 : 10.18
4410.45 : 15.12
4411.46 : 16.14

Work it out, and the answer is 14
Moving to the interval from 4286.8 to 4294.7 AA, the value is 12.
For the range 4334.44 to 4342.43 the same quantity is 13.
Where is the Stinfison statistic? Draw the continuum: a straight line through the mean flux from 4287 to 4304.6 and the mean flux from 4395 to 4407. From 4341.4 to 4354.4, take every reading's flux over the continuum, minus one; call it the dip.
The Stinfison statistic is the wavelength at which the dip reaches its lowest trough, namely 4341.93 AA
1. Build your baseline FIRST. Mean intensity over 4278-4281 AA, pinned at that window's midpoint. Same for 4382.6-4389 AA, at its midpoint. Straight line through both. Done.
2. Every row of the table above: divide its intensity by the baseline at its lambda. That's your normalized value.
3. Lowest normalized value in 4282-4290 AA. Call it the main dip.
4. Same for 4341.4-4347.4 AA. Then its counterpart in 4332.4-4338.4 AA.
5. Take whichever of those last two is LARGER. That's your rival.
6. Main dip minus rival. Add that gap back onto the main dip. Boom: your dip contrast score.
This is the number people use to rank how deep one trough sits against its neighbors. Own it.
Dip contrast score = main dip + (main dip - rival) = 0.54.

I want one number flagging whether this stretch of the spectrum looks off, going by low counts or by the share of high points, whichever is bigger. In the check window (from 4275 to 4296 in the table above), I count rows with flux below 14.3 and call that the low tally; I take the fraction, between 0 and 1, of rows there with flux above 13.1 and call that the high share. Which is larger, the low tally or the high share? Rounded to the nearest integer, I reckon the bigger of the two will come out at 12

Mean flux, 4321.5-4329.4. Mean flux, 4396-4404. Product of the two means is 224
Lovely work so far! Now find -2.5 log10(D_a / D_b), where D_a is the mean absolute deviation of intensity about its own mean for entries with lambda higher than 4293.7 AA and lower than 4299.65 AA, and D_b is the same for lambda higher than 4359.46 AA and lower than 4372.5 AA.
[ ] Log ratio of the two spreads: -0.07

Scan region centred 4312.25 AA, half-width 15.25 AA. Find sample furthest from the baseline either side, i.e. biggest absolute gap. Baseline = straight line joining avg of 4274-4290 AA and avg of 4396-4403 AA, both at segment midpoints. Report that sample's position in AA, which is 4308.07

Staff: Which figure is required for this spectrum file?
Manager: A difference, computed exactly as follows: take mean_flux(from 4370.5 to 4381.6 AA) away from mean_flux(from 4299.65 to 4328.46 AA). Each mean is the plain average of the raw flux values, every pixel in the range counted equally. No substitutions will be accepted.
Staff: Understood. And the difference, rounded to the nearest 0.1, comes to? -1.6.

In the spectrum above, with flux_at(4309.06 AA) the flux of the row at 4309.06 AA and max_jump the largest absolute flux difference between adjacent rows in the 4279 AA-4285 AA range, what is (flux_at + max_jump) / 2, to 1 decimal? 8.2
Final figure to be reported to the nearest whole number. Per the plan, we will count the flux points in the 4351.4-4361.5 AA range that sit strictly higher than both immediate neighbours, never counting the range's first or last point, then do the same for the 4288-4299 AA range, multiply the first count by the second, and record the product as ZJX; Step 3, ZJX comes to 9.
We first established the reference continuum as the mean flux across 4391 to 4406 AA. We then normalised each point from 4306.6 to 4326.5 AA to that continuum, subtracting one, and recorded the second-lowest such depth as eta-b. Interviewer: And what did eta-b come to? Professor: -0.4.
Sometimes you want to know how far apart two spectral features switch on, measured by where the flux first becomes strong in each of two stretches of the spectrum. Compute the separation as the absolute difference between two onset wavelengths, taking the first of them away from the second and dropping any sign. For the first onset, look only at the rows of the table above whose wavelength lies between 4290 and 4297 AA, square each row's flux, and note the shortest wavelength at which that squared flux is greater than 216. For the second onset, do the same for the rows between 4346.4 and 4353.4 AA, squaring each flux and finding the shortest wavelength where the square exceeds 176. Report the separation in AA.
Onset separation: 55.7 AA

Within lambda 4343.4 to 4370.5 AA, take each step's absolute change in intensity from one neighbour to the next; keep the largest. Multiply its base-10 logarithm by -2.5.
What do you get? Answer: -1.99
